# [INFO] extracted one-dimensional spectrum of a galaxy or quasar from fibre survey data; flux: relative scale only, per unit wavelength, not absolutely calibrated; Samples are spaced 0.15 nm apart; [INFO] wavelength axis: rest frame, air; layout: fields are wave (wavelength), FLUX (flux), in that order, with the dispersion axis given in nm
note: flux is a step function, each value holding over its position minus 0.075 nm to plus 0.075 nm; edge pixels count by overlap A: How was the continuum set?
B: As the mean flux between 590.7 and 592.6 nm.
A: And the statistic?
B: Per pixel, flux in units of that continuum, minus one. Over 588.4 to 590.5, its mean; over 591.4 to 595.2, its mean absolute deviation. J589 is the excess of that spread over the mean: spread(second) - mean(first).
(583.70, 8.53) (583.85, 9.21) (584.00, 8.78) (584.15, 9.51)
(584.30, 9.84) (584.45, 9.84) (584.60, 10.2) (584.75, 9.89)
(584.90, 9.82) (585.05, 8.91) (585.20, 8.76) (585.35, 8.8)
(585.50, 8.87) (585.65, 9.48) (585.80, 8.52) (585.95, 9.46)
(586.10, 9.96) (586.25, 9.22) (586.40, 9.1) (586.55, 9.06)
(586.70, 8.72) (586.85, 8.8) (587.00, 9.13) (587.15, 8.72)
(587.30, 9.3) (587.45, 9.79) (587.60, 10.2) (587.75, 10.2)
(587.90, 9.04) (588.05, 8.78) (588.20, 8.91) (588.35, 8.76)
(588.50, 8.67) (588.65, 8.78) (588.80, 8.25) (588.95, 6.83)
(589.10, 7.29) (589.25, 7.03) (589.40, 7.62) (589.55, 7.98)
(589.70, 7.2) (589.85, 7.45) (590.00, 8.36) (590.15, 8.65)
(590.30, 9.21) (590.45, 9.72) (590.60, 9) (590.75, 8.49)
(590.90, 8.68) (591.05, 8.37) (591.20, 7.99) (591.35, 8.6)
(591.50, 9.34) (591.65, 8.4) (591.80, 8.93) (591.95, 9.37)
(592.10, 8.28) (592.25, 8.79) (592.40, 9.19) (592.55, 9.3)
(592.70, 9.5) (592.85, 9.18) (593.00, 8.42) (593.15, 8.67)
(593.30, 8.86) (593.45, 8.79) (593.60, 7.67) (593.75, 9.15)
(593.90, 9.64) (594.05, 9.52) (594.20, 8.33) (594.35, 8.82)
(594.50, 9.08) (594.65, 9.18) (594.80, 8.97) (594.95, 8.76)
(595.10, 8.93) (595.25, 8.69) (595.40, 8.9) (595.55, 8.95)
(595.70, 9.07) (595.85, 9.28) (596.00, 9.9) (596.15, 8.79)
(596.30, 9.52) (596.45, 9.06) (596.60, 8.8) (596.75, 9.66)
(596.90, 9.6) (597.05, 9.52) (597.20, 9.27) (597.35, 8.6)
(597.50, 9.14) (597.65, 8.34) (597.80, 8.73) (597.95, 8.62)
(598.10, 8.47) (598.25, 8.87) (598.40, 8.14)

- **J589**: 0.12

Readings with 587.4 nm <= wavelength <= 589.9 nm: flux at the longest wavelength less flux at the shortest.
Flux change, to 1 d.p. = -2.3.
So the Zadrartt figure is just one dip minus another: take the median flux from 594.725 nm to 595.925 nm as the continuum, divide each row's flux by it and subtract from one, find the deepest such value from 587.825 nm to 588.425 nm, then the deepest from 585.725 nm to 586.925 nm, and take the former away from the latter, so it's 0.027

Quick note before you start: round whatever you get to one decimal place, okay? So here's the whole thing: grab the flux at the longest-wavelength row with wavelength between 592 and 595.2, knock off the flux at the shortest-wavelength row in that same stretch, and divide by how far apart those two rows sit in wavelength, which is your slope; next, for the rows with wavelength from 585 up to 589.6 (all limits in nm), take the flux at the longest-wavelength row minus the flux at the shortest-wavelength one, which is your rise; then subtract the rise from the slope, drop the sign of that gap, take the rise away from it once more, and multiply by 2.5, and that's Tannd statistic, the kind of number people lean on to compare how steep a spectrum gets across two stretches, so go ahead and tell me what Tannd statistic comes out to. 5.2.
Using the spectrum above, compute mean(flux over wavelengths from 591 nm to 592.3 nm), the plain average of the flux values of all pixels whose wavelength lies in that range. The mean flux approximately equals 8.7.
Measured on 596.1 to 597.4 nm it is 9.2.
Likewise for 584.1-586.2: 9.4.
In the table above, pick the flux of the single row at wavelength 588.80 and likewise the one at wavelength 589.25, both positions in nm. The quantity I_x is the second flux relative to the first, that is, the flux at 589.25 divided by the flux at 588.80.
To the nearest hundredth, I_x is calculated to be 0.85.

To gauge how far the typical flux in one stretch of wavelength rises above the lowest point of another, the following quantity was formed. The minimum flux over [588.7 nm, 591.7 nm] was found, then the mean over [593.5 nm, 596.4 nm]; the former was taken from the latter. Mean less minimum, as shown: 2.18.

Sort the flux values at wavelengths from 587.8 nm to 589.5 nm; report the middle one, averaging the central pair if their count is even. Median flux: 8.67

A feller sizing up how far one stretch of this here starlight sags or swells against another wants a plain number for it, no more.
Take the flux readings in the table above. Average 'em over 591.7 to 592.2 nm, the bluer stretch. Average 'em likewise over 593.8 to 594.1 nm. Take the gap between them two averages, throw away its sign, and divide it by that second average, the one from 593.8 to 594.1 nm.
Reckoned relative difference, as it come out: 0.075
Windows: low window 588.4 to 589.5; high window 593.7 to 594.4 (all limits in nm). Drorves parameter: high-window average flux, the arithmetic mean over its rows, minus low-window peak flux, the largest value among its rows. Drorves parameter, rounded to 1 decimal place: 0.3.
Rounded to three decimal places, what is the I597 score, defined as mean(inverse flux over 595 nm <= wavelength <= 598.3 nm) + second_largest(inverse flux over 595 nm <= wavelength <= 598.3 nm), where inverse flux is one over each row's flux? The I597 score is 0.229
